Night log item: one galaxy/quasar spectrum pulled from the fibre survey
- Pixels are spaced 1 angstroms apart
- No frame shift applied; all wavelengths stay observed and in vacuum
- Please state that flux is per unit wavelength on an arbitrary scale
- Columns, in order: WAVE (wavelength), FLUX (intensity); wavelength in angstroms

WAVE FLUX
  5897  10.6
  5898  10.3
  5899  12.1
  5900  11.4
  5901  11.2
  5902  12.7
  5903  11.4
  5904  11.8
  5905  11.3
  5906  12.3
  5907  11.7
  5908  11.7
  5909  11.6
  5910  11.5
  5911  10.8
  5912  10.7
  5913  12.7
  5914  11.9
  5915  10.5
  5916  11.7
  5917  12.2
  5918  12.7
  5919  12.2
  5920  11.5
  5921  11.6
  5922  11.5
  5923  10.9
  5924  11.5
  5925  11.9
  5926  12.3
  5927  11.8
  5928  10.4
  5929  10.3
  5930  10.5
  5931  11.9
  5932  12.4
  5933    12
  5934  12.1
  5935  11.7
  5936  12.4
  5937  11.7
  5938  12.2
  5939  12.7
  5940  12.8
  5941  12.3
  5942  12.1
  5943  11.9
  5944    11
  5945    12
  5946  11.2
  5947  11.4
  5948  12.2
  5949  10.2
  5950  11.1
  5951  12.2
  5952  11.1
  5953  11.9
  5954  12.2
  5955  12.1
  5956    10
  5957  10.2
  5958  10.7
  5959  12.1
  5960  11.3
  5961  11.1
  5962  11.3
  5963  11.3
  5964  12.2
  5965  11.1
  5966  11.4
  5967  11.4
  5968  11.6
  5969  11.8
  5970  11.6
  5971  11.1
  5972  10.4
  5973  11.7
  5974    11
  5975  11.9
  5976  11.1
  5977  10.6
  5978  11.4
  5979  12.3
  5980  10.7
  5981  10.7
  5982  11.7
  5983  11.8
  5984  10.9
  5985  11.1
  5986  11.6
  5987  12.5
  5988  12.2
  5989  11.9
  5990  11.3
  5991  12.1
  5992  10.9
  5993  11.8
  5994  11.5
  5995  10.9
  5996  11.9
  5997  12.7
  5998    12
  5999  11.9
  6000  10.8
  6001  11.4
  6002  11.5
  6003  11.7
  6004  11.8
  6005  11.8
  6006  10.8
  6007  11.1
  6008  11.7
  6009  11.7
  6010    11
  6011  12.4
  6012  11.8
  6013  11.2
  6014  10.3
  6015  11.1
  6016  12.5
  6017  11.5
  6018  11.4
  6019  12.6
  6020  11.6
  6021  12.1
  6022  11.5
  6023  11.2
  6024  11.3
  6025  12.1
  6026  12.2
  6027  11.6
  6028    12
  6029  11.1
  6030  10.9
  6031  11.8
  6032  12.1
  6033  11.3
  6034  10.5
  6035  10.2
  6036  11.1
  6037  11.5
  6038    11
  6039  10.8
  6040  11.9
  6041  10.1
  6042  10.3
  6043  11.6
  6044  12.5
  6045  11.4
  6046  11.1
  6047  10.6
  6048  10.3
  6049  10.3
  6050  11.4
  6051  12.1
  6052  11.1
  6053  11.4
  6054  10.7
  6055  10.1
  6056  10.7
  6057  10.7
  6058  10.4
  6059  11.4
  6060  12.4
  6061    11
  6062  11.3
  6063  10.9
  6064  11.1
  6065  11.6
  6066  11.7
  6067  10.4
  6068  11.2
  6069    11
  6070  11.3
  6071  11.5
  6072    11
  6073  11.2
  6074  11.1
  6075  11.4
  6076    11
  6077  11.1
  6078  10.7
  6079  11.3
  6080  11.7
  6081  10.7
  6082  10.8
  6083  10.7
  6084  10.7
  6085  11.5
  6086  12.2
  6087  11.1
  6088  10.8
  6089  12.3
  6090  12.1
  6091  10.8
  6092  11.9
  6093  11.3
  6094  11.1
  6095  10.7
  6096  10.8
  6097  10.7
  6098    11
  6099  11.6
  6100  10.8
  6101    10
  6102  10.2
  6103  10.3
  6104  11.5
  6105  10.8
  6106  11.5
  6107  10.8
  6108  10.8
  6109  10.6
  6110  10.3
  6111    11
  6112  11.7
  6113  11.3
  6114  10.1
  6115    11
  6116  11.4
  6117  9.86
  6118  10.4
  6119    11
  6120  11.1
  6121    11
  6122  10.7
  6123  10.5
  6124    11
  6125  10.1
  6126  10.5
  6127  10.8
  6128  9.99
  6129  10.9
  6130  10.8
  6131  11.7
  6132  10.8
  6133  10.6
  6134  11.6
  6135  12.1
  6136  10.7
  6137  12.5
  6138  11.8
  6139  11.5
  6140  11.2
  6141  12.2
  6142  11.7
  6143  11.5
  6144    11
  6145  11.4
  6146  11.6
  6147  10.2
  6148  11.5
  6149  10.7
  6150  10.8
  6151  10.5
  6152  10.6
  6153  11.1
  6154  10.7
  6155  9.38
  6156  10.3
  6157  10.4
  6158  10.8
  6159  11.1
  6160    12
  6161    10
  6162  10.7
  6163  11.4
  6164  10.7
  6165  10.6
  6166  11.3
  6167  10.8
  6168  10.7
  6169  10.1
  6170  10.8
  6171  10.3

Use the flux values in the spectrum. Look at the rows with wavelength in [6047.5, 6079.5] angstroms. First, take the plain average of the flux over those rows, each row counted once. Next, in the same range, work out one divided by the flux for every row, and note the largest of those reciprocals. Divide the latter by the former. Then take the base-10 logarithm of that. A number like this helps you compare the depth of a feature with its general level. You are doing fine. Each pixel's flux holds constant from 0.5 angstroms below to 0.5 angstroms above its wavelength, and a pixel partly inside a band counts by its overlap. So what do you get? -2.05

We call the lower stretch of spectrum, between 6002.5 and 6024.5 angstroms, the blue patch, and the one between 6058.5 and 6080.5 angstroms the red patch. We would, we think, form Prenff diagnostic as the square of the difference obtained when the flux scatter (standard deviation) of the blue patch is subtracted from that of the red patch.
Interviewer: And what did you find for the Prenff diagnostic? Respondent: 0.02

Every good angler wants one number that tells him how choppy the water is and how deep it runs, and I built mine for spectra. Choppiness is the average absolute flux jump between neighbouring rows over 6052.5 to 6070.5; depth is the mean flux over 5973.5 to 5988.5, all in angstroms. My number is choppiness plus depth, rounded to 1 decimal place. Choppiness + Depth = 12.0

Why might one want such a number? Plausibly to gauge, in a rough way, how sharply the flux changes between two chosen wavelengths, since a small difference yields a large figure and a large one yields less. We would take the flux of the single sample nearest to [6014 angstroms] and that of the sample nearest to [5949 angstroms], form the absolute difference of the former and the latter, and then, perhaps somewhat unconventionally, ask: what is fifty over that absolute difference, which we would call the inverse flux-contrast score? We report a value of 500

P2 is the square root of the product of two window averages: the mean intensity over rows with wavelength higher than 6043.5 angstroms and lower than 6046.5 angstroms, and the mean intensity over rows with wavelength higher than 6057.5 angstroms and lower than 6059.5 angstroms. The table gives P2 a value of 11.3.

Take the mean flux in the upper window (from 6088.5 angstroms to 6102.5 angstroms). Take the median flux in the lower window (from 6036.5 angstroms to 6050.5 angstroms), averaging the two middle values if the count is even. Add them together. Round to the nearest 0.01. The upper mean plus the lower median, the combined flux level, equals 22.14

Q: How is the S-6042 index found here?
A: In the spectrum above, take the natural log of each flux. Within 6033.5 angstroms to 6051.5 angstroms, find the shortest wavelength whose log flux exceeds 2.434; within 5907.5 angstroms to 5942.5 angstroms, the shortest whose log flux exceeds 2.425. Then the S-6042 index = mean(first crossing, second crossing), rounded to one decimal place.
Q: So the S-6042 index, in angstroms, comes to 5972.5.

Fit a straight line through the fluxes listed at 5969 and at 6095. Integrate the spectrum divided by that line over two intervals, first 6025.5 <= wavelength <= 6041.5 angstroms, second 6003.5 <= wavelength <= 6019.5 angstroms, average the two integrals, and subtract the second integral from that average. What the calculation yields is -0.07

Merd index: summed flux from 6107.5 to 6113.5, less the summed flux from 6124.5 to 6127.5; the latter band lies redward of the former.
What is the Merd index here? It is 34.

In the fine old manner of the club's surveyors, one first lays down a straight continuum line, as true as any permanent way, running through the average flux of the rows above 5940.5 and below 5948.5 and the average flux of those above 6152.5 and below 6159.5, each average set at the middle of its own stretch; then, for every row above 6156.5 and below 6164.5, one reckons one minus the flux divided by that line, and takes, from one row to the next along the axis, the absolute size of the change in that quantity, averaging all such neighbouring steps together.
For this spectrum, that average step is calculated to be 0.0777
